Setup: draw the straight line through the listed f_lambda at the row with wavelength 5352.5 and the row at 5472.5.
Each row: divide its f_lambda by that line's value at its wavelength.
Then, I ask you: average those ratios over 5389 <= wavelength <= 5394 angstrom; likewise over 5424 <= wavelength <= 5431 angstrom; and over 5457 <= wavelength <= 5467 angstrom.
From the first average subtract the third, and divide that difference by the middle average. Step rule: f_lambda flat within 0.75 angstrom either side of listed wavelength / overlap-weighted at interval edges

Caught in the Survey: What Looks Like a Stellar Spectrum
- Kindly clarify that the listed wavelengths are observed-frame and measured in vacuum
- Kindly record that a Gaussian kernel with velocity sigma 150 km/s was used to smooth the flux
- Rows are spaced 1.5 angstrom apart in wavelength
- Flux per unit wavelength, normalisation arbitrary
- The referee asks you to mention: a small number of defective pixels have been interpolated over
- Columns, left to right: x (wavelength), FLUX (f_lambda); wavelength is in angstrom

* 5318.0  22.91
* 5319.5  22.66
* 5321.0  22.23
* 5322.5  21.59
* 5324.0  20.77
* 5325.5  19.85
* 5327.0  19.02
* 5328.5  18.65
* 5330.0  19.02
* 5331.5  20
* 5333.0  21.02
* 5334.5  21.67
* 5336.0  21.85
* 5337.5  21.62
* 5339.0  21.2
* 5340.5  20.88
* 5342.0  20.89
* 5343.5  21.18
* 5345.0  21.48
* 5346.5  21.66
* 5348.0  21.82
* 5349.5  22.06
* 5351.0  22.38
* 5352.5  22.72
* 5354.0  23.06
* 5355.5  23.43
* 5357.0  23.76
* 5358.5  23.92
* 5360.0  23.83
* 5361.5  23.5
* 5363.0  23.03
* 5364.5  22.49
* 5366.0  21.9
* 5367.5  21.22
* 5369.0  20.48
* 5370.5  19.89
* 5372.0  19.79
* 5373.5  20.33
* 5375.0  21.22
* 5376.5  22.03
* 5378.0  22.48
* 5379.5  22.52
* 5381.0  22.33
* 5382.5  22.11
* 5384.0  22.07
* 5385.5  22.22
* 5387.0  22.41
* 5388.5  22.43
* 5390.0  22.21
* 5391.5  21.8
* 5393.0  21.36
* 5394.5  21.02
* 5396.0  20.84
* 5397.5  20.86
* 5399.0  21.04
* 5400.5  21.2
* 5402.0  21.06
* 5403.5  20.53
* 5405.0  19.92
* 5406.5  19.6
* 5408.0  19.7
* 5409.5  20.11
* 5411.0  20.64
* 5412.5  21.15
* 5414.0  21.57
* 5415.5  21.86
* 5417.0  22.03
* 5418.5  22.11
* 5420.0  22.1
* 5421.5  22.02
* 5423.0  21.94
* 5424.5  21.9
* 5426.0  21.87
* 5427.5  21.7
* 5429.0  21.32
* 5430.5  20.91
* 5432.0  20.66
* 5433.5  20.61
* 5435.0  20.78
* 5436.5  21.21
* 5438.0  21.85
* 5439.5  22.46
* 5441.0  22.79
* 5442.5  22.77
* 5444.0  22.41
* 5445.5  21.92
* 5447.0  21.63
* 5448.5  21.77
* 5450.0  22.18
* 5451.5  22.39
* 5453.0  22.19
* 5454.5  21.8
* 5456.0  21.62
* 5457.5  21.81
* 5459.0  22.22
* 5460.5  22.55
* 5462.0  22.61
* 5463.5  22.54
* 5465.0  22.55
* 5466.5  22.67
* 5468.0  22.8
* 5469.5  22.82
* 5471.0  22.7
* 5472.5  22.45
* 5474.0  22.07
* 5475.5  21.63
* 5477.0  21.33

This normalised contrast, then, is -0.037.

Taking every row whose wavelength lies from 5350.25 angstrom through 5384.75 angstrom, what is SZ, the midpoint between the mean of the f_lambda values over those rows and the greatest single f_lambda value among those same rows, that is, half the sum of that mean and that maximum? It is 23.1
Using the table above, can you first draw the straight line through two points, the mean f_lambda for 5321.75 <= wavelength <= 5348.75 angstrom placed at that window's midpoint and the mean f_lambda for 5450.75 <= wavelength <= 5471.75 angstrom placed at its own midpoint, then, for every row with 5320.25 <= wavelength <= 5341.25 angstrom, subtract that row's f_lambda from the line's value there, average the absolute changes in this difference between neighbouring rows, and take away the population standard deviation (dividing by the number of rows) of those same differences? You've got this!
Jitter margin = -0.5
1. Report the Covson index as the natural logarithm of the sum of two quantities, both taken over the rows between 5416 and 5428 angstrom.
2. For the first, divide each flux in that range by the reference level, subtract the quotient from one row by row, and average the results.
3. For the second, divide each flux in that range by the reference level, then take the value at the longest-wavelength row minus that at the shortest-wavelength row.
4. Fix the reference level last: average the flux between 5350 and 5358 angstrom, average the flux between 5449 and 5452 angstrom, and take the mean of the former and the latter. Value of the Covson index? -4.1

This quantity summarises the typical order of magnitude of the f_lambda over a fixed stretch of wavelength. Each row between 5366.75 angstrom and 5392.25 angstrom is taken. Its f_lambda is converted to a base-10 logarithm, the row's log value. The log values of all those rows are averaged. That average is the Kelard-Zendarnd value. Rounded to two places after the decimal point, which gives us 1.33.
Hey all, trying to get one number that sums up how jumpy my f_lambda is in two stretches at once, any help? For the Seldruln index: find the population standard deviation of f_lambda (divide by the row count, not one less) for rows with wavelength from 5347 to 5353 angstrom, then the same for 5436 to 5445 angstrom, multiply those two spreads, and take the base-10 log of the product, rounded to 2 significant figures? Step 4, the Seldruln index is -0.72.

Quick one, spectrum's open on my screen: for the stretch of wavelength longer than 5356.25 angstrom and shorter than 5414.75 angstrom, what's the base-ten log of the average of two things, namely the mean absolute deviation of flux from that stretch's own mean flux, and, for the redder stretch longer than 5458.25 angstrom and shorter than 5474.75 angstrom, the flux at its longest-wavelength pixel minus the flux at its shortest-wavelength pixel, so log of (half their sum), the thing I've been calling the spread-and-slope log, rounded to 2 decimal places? -0.38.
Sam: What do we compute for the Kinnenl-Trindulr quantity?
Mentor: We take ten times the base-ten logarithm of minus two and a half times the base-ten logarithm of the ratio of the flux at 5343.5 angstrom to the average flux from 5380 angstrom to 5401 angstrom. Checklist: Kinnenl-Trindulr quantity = -16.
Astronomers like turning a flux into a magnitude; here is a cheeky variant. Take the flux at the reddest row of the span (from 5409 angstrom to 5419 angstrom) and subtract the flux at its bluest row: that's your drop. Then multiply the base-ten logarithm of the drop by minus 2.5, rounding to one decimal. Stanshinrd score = -0.8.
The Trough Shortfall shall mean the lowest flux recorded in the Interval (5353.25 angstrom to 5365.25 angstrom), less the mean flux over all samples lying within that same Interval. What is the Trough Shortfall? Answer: -0.9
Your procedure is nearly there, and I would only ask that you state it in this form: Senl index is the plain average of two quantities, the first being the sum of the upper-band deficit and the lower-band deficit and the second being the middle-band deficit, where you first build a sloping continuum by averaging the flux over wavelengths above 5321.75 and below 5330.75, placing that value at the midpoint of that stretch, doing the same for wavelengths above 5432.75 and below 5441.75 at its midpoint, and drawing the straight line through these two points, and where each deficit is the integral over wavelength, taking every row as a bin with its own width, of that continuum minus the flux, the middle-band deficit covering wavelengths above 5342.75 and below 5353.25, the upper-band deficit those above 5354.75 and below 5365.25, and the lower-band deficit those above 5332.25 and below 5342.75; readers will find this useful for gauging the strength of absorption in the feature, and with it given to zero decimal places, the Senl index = -32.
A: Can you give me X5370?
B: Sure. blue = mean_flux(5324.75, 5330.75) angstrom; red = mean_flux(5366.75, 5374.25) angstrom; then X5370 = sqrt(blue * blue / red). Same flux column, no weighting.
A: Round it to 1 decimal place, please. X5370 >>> 4.2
